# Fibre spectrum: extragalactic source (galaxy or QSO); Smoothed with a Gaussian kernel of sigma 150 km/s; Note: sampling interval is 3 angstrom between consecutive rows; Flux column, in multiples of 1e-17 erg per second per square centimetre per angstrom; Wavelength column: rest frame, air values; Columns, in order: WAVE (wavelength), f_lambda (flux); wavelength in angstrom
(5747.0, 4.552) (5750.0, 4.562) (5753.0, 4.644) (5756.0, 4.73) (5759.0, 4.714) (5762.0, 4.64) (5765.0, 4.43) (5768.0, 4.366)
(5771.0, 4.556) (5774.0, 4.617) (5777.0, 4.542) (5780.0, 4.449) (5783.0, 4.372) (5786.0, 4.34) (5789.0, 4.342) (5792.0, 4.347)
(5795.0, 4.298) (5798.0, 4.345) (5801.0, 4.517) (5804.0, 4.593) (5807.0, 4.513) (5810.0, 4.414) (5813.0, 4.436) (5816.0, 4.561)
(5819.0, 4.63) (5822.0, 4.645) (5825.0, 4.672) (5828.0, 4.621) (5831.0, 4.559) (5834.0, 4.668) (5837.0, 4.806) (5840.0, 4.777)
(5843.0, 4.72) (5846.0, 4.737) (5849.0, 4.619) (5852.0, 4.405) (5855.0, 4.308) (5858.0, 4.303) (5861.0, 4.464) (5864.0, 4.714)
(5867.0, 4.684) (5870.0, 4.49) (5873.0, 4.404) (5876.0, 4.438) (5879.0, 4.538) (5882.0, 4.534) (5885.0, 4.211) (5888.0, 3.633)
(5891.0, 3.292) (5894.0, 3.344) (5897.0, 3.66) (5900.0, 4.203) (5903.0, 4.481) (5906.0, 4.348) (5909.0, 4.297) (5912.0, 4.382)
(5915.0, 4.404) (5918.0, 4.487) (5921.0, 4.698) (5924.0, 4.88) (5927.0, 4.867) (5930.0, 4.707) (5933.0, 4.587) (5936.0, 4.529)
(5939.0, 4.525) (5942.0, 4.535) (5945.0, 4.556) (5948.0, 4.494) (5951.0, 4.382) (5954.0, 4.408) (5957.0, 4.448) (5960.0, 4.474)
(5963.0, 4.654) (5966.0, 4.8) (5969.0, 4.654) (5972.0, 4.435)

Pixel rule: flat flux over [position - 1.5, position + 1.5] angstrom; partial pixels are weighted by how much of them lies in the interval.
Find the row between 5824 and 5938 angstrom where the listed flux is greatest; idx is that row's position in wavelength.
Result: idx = 5924.0 angstrom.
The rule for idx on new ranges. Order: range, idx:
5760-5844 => 5837.0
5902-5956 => 5924.0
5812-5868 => 5837.0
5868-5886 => 5879.0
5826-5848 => 5837.0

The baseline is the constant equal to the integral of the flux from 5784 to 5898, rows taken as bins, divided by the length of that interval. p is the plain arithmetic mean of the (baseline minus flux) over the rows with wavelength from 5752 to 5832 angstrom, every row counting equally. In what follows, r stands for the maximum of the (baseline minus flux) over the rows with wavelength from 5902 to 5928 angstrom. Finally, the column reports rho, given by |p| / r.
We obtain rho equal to 0.87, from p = -0.10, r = 0.1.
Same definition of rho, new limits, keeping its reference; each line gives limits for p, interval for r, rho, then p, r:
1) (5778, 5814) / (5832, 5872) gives 0.01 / 0.00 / 0.1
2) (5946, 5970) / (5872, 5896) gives 0.11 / -0.13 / 1.1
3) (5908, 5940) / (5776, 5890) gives 0.21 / -0.17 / 0.8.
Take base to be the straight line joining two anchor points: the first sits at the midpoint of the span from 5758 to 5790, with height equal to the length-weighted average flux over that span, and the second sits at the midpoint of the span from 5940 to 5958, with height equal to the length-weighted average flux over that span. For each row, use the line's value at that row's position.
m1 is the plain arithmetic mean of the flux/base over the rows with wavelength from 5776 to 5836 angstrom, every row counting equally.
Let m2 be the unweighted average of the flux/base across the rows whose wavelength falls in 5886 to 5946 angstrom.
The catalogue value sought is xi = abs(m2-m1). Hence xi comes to 0.037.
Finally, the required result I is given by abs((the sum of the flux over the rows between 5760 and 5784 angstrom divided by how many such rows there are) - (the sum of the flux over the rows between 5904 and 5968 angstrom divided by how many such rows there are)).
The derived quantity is 0.05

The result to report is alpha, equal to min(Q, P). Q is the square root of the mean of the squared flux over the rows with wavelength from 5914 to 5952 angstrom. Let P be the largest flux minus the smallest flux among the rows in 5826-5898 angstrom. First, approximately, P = 1.5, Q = 4.59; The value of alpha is 1.5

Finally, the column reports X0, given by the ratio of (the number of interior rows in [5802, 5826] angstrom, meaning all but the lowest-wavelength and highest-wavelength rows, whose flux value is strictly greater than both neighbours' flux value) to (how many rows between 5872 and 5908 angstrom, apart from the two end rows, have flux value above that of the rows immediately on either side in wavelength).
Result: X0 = 0.0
